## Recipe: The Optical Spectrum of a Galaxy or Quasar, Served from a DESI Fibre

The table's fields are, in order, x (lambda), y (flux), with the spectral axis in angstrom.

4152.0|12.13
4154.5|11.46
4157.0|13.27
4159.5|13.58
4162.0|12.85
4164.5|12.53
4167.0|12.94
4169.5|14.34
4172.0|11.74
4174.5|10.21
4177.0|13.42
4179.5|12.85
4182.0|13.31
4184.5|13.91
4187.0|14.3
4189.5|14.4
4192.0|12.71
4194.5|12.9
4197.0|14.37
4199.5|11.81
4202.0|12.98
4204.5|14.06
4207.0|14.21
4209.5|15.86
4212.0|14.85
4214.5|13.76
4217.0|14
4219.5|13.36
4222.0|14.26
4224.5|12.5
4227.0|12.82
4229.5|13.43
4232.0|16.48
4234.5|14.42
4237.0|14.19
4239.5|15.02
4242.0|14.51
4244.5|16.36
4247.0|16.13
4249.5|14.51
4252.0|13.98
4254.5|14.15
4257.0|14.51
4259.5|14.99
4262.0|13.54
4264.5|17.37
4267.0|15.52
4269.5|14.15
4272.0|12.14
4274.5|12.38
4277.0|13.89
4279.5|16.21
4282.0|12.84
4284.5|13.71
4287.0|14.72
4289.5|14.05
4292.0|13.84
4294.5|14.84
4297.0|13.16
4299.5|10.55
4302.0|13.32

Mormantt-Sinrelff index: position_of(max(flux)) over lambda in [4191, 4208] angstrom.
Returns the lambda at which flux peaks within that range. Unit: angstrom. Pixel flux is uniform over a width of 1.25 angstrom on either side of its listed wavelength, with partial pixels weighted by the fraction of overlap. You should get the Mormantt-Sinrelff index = 4197.0 angstrom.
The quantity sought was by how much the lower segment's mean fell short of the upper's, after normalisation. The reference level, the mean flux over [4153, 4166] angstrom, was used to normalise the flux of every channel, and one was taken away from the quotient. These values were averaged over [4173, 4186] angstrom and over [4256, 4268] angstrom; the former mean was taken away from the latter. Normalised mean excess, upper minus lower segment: 0.19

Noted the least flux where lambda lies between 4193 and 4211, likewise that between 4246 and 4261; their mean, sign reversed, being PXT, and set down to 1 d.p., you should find -12.9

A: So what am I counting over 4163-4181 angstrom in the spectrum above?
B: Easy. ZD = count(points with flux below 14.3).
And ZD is 6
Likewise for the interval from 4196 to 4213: 4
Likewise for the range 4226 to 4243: 3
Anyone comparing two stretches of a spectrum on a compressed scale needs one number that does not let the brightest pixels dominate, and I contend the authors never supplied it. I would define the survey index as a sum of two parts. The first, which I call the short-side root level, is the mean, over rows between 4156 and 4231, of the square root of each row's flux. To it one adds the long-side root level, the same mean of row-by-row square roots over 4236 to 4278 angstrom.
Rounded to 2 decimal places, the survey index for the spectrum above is 7.47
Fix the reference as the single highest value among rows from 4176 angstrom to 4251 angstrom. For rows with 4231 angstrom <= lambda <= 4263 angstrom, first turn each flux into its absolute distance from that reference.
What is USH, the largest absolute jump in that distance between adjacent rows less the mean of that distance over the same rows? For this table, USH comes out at 0.41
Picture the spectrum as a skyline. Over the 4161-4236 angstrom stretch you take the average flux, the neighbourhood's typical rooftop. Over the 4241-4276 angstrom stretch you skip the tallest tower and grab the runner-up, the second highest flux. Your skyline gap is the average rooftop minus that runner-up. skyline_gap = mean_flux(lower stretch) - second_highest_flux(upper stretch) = -2.8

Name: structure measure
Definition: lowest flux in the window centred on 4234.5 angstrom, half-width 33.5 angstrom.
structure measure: 12.5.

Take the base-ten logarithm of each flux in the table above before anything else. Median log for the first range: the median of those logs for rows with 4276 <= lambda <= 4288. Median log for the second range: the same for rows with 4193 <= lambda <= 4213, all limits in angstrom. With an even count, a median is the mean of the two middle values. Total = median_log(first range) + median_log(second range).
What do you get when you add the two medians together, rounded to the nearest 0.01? 2.29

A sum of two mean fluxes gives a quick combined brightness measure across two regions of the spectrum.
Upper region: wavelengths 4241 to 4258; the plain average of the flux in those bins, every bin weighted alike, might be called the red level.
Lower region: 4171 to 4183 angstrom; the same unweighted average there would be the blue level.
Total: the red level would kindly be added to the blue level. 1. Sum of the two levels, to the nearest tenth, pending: 27.2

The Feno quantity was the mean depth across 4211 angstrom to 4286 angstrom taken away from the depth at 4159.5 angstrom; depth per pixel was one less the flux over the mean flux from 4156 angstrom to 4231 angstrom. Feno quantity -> 0.056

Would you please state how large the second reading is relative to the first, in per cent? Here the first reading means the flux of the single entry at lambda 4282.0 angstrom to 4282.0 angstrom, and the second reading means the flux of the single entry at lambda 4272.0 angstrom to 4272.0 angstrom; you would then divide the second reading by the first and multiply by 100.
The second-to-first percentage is 94.5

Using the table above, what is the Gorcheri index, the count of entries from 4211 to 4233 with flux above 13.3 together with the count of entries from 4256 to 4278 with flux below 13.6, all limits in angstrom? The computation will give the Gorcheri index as 10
